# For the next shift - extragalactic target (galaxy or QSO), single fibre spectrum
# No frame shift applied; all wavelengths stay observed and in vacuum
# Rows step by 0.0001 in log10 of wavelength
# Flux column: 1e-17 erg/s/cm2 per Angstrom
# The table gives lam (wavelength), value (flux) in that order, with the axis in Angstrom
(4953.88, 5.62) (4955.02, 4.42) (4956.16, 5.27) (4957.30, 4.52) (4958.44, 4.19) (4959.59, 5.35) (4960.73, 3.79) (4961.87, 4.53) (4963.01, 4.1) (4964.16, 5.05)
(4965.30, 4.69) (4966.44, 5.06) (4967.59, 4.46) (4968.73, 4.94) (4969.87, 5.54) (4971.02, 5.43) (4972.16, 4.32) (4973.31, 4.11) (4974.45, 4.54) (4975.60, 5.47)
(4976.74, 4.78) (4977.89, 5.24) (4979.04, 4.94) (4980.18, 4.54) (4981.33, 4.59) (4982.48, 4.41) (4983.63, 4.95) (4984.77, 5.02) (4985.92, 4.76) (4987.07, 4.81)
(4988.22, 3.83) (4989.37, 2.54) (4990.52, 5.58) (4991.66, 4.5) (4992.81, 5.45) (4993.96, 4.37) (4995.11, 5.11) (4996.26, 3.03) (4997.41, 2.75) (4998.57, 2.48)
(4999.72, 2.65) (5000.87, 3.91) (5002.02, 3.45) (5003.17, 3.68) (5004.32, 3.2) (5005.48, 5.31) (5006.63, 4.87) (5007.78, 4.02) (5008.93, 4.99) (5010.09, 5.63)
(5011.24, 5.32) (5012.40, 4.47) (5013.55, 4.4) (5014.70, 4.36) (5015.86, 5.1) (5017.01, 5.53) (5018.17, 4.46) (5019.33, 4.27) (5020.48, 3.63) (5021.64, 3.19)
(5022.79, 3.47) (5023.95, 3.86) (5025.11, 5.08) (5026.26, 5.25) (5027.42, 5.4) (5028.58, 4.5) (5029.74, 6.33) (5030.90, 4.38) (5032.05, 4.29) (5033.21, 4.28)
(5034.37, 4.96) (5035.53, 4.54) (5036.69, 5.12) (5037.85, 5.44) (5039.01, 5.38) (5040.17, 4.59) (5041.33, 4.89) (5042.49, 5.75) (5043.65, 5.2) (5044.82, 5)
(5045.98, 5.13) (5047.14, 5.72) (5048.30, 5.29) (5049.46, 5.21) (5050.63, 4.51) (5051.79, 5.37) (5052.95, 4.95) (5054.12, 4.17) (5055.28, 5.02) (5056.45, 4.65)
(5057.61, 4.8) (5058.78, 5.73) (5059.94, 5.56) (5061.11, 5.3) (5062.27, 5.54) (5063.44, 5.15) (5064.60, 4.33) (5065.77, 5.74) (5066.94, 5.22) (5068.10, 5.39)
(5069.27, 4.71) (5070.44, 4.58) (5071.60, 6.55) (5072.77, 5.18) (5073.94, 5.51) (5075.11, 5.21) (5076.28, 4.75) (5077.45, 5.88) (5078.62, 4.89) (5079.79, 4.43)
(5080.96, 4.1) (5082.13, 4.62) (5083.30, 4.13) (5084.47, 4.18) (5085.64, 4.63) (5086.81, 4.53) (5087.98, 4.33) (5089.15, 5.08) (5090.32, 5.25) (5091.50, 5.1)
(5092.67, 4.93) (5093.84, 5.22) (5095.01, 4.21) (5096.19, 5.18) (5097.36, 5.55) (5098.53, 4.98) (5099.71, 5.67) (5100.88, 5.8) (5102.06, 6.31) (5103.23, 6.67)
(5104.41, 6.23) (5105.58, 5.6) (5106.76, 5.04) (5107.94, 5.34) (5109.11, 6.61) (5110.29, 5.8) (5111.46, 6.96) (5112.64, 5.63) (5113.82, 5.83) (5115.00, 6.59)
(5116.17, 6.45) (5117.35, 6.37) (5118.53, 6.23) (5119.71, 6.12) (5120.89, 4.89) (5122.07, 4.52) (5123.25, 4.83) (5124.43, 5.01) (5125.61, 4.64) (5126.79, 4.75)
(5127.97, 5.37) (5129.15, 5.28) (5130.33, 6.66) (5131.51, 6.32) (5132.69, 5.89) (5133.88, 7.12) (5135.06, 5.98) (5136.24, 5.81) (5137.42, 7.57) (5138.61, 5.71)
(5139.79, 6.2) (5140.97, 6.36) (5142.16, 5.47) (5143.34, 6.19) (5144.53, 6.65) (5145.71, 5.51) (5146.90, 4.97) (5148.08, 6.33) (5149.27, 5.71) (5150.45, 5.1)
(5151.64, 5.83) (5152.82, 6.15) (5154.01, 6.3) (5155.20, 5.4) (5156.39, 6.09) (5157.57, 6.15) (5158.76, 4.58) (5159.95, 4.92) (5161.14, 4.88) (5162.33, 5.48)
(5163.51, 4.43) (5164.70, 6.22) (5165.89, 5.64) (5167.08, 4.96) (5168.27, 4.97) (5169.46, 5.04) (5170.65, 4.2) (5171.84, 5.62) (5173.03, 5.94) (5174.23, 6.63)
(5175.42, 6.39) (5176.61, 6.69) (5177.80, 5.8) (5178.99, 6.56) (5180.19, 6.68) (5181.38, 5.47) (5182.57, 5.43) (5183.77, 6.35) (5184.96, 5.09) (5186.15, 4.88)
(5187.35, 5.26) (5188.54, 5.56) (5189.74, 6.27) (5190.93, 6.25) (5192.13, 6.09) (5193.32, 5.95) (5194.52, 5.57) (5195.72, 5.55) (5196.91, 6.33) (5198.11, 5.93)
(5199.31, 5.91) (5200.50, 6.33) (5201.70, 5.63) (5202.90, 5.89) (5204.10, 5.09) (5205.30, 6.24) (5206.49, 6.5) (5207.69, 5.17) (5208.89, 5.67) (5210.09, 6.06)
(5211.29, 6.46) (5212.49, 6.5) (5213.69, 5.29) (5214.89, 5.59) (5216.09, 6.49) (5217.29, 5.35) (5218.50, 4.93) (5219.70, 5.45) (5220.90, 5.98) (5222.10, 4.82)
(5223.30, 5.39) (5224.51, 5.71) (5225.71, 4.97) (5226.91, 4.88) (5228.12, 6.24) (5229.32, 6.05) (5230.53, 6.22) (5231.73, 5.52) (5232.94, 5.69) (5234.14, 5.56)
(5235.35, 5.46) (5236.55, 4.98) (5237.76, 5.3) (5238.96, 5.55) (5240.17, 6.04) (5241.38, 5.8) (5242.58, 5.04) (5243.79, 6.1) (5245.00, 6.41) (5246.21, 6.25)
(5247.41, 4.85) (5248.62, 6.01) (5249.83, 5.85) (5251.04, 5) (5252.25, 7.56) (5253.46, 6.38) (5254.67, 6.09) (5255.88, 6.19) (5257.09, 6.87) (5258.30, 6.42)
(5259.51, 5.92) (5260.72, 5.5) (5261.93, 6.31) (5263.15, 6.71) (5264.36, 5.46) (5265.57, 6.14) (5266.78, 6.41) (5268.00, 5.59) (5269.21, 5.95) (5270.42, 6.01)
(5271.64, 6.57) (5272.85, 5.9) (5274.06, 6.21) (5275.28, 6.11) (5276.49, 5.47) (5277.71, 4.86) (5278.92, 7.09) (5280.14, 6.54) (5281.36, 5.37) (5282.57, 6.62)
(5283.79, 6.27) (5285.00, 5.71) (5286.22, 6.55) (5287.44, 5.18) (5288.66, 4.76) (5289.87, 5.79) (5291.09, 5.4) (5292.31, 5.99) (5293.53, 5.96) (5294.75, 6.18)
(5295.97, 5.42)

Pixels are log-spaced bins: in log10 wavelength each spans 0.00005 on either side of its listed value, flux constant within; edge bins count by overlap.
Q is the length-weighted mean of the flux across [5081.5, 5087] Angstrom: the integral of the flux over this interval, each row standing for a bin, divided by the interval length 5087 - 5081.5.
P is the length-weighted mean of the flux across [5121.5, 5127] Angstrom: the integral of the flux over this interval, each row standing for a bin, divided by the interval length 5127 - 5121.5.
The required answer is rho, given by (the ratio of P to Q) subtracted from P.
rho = 3.7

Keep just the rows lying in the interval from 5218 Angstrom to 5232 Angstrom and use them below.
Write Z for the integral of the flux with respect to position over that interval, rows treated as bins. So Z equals 77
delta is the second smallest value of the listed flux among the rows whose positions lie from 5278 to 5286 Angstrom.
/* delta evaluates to 5.71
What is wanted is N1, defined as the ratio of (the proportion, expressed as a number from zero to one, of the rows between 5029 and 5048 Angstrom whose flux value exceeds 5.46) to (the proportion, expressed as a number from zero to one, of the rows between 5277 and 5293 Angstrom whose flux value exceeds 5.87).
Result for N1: 0.4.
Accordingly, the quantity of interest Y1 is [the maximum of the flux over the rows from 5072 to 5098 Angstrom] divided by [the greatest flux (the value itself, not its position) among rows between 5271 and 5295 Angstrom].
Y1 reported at 0.8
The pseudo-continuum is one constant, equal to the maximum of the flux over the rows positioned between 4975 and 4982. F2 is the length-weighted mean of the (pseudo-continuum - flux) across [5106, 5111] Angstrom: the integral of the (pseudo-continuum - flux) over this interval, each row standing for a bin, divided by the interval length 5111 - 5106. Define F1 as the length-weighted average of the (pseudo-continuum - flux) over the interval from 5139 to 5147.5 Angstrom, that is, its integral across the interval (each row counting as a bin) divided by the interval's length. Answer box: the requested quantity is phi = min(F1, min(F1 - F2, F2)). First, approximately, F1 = -0.43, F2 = -0.3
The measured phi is -0.43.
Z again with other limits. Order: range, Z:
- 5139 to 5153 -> 82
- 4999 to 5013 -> 60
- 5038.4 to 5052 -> 70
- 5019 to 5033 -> 63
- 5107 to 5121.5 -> 88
